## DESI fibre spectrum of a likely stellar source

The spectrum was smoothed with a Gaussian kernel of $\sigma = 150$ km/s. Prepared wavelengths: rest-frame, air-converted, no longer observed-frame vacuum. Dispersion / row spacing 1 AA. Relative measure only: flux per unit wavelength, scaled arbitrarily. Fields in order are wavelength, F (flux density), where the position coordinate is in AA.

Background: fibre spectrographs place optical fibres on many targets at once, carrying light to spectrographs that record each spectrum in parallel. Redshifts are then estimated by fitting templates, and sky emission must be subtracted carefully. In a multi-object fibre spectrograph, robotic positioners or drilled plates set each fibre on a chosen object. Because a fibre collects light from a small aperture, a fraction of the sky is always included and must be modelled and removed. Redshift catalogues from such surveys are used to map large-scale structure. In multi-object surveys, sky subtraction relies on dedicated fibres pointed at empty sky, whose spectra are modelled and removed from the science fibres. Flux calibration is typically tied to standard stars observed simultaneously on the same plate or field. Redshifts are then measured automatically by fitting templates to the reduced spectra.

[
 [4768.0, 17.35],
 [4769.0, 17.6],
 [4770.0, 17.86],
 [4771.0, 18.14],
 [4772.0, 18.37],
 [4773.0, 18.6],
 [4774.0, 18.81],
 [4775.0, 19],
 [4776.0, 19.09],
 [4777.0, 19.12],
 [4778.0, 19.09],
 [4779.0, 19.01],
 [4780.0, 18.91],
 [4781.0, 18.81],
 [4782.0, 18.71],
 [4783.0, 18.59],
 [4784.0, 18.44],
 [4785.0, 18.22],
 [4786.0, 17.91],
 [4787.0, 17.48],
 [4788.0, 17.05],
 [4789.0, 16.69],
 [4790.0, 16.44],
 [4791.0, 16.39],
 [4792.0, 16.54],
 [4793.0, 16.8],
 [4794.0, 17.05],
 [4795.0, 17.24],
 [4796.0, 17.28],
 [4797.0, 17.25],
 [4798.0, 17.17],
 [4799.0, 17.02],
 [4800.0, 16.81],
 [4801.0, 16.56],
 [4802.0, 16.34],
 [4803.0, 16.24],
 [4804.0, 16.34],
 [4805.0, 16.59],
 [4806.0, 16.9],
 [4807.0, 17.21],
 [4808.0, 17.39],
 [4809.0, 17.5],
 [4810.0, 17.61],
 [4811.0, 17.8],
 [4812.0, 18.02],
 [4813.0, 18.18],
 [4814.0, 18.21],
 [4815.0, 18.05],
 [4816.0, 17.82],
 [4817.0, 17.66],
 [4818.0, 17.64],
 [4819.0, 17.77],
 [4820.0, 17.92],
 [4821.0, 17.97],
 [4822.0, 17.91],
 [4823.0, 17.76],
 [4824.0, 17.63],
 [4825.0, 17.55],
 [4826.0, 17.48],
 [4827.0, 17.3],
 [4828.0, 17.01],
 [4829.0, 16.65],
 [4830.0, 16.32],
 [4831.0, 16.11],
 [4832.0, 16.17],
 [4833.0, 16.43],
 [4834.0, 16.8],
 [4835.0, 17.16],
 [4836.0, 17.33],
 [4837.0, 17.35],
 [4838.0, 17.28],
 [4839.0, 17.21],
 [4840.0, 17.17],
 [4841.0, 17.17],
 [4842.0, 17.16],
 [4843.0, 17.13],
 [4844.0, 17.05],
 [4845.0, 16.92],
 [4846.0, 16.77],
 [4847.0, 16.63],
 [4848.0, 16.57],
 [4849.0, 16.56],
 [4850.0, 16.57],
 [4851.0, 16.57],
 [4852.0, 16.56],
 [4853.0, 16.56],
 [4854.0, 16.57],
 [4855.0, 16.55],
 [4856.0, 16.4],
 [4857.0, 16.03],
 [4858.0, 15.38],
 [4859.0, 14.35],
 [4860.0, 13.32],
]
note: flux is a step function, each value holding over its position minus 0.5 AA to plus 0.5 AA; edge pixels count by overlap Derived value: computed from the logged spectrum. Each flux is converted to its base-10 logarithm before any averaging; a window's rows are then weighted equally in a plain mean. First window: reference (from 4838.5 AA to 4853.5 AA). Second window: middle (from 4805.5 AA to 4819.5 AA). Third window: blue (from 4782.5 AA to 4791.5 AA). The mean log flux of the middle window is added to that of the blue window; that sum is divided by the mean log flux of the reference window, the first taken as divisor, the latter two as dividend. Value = 2.030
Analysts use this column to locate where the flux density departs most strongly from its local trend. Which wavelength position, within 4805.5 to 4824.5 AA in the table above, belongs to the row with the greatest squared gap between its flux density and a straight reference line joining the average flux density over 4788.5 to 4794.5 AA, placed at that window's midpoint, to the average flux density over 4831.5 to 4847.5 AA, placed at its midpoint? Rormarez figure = 4814.0 AA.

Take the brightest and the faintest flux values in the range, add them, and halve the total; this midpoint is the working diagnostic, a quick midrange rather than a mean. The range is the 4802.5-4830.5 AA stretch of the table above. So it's 17.2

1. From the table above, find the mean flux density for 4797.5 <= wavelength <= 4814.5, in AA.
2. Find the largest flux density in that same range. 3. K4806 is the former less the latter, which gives -1.04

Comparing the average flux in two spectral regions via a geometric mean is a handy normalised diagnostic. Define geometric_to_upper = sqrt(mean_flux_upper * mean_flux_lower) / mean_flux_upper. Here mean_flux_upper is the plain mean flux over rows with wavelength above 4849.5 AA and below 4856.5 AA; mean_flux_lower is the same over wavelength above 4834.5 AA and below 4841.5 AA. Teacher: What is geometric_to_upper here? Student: 1.021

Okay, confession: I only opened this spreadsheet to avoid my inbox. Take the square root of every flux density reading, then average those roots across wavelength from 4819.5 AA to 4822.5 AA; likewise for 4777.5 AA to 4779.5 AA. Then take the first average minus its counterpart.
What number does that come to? -0.13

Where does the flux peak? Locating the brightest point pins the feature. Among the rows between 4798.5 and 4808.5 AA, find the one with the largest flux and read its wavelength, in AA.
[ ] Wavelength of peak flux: 4808.0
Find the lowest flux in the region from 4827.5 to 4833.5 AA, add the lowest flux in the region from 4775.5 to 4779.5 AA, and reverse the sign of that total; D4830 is -35.1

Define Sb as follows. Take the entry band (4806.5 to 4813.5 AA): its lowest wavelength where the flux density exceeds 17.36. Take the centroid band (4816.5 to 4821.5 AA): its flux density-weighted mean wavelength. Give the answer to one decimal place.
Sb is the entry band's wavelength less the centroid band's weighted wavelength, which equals -11.0 AA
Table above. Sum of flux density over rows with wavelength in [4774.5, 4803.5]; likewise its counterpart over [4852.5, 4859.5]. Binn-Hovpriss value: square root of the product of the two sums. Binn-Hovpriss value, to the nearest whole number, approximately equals 239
